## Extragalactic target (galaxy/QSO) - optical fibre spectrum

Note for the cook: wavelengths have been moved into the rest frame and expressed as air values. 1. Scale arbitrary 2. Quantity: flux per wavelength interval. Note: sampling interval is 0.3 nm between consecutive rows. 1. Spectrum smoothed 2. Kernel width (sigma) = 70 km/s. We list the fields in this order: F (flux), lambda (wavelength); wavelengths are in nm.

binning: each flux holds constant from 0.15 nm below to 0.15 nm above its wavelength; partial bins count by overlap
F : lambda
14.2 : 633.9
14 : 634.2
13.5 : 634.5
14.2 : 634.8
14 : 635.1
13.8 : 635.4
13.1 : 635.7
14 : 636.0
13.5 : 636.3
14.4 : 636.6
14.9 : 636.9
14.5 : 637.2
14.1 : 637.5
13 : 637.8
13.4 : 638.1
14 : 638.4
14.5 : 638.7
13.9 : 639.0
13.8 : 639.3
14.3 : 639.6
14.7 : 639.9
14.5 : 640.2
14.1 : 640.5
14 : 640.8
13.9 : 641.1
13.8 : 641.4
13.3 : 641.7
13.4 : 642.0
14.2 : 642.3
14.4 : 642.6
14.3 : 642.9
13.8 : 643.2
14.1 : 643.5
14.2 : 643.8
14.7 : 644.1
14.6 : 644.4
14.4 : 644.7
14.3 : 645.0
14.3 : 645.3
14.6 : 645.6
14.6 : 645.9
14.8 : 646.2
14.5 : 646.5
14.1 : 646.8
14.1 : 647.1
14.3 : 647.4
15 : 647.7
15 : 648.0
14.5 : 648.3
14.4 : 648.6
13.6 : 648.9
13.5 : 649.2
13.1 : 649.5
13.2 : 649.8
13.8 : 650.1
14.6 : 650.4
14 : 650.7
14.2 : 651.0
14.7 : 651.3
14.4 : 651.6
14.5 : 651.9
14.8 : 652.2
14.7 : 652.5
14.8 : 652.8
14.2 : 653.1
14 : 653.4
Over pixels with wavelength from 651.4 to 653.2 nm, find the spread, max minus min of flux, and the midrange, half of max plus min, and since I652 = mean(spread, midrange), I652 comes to 7.55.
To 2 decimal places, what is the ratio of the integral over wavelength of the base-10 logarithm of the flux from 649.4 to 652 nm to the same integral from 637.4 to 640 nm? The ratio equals 1.00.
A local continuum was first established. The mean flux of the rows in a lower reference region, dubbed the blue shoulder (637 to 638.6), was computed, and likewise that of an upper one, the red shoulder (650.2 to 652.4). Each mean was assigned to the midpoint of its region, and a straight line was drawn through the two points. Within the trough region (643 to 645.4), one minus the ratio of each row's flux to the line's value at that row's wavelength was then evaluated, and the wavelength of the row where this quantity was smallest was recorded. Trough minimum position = 644.1 nm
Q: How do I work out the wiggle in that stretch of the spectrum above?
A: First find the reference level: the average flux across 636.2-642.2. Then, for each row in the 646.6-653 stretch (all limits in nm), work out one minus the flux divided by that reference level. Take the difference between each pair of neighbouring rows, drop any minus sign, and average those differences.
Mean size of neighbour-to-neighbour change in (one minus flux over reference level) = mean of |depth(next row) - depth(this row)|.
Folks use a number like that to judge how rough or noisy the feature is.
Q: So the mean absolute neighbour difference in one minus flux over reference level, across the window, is 0.0232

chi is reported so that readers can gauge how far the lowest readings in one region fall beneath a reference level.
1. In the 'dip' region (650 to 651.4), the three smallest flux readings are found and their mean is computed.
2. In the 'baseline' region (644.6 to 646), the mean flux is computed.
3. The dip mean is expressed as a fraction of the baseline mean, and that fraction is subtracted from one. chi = 0.030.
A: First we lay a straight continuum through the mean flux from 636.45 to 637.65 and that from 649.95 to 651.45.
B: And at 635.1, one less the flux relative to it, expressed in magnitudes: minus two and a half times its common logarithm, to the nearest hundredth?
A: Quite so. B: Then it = 3.64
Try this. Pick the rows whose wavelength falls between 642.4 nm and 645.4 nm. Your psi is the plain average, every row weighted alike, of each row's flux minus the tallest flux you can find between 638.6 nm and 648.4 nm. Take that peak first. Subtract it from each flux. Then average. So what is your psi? -0.69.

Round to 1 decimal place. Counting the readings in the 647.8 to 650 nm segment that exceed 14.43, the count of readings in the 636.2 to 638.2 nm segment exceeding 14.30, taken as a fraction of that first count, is 1.5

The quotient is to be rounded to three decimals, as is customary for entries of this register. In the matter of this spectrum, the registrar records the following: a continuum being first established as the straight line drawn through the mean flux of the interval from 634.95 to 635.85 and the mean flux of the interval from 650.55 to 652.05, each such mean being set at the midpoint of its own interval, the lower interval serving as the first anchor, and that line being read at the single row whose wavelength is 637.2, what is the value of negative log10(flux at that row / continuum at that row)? -0.024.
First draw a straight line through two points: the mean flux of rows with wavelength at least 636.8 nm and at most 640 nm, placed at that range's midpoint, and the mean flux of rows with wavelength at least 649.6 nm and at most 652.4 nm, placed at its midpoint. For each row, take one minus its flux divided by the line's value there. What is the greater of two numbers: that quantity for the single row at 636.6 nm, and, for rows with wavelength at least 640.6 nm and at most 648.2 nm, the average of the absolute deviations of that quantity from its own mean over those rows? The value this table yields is 0.0219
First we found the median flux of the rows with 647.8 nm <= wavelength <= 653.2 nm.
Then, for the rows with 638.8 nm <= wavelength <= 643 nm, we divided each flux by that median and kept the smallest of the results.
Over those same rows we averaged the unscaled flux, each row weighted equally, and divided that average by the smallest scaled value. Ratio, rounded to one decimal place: 15.2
